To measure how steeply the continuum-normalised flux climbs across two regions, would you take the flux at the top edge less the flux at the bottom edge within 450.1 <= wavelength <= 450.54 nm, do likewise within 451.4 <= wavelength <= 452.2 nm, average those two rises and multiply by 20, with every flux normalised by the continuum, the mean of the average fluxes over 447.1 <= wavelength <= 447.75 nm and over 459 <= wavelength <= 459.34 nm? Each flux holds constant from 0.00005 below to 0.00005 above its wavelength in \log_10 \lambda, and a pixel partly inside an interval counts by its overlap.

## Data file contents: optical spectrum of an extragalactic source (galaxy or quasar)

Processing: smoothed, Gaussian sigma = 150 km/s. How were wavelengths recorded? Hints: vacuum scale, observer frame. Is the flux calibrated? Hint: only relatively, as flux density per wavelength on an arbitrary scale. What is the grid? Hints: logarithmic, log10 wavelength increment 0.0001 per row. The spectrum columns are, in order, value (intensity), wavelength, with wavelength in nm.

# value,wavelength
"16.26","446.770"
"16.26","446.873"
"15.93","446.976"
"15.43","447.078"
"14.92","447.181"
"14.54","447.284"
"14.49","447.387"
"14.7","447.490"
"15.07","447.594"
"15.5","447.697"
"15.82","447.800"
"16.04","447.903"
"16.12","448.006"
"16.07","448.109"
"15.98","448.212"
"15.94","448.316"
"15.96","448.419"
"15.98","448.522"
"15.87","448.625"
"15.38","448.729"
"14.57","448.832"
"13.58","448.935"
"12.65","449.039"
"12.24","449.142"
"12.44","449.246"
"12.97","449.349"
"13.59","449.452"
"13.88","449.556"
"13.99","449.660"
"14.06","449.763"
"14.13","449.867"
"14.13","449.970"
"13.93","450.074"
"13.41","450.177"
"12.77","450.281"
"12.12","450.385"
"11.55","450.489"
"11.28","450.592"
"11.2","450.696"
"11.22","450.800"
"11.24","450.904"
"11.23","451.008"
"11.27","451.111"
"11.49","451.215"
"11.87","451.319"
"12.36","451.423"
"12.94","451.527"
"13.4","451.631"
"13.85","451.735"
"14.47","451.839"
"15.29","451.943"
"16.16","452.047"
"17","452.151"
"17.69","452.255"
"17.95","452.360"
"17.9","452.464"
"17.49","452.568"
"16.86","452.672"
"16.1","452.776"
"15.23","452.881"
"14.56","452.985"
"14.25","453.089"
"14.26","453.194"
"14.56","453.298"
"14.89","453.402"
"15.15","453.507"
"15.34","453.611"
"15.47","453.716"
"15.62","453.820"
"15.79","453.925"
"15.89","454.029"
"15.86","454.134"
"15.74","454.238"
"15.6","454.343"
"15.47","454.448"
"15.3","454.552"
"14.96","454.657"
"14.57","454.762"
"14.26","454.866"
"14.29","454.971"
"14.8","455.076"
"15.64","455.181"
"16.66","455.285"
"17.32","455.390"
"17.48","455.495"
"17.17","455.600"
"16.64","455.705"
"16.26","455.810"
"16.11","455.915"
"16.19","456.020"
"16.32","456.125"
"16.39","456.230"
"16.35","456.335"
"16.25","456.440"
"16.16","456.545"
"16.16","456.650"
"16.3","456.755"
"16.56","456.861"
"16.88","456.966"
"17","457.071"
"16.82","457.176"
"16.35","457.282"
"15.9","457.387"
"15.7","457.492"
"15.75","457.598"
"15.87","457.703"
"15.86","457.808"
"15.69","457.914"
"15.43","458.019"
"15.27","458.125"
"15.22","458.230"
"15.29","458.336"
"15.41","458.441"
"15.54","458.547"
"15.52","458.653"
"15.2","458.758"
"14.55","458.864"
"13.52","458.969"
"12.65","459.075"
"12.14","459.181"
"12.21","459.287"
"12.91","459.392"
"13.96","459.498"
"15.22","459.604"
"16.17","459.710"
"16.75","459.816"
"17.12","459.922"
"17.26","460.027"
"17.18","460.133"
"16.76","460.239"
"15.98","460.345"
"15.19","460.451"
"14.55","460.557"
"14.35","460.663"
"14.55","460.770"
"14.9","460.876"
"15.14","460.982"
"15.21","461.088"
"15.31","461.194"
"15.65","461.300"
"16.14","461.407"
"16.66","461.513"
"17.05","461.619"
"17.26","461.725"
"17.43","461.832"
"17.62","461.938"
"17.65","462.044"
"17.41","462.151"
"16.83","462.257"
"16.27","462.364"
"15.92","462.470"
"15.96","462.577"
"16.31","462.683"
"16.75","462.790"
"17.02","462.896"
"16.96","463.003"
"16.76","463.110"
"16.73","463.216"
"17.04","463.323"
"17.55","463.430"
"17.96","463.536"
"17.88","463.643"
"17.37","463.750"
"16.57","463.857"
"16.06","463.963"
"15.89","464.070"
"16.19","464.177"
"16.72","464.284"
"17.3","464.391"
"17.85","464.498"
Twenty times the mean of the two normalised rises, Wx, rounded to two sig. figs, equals 2.0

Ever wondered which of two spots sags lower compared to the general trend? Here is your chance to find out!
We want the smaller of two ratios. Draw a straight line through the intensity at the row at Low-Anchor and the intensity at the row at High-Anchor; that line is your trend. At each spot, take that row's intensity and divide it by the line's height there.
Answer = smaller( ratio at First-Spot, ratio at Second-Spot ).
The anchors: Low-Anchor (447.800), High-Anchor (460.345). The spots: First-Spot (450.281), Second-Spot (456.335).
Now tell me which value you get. 0.81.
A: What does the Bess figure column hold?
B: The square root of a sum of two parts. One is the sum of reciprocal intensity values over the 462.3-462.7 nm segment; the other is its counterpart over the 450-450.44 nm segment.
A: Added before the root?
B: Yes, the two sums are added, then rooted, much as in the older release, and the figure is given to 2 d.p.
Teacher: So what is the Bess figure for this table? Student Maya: 0.75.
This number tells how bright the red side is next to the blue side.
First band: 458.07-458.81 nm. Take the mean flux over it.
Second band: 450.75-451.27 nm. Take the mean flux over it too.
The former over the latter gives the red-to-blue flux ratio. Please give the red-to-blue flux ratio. 1.36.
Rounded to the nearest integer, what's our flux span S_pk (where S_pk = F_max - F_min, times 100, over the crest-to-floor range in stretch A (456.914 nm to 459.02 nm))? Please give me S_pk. 348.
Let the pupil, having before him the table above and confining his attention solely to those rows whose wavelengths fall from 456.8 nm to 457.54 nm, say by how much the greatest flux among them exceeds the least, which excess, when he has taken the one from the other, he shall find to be 1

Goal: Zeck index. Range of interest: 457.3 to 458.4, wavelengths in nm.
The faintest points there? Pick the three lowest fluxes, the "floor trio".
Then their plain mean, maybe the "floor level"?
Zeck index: 15.3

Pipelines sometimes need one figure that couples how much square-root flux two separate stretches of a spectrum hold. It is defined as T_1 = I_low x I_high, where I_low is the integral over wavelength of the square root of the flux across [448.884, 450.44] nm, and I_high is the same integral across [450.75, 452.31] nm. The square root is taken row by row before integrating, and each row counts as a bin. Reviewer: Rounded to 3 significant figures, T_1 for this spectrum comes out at 32.3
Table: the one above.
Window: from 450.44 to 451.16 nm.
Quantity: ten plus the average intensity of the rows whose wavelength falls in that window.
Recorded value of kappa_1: 21.3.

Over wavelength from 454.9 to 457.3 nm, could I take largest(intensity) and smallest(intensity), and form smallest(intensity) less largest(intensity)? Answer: -3.2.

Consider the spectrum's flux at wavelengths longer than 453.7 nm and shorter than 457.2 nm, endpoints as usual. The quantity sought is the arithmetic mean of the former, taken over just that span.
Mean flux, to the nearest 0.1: 16.0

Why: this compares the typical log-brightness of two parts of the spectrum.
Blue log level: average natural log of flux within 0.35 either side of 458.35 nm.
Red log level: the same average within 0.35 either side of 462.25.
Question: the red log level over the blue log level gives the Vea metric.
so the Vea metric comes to 1.03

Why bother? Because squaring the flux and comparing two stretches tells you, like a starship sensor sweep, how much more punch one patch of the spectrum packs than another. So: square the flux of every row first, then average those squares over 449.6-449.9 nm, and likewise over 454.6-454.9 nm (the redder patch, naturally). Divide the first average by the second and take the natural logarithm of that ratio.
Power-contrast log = -0.08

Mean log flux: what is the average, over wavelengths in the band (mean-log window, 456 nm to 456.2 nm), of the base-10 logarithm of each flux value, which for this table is 1.21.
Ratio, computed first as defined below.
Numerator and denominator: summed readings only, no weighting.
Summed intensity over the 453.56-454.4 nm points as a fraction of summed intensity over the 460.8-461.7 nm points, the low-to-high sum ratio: 0.99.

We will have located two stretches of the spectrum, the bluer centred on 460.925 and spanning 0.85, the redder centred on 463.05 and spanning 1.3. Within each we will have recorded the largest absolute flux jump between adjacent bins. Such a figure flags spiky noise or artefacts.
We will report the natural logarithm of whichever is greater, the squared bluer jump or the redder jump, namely -0.67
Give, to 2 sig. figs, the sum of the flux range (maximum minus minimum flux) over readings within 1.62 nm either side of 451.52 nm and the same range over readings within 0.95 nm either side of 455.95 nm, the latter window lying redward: 9.4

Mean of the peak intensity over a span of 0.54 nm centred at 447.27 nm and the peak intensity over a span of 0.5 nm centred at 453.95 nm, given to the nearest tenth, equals 15.7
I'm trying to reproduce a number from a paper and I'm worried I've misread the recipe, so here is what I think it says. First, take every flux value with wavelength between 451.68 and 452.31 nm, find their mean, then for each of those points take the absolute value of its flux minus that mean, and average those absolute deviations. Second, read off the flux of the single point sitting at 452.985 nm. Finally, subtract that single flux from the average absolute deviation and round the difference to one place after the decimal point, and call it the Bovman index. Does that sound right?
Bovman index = -13.4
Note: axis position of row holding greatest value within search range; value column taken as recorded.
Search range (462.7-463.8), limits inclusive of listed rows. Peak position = 463.536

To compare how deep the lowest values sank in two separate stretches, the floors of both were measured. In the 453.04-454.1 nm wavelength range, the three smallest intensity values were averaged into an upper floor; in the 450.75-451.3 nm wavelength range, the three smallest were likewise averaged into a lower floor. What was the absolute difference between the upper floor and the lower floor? 3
